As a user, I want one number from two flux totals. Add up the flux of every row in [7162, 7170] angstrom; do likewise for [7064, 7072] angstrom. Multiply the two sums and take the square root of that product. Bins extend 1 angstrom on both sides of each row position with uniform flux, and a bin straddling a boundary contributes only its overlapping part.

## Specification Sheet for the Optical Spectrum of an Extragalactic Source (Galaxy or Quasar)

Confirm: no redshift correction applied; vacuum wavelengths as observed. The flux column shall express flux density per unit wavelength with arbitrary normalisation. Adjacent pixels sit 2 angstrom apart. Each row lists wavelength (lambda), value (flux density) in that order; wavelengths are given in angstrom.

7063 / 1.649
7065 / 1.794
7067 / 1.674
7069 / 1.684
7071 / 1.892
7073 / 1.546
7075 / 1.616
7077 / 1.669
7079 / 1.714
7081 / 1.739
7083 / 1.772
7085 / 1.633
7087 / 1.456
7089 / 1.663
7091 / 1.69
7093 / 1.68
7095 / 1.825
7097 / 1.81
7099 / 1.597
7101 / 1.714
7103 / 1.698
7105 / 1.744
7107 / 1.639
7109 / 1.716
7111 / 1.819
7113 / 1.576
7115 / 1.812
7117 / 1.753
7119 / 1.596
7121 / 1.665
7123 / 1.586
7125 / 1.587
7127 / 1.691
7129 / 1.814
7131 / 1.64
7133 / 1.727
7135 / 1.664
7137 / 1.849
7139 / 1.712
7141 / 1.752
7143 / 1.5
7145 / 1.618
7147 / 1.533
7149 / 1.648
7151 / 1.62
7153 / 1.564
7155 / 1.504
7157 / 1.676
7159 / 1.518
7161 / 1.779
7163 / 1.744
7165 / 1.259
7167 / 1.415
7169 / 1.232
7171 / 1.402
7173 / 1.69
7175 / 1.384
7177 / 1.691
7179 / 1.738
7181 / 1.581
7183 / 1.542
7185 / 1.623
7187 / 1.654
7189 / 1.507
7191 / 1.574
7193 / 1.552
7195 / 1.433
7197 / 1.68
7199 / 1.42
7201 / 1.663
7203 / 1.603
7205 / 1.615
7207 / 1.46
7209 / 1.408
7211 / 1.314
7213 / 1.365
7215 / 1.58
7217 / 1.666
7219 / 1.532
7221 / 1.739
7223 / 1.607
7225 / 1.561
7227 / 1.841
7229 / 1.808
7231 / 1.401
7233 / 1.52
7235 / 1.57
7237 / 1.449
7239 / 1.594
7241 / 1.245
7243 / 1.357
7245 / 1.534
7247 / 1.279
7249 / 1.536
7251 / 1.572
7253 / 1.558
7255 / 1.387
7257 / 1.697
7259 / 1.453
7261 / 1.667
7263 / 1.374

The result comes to 6.31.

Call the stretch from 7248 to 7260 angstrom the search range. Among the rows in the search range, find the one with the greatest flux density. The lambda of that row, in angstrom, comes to 7257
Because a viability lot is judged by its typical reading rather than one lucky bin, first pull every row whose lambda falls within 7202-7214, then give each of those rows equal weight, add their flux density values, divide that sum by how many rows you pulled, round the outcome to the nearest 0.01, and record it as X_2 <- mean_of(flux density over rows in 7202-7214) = 1.46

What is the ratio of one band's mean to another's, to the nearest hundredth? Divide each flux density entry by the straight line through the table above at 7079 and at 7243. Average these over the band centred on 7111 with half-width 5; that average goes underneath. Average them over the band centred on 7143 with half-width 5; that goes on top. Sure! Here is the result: 0.99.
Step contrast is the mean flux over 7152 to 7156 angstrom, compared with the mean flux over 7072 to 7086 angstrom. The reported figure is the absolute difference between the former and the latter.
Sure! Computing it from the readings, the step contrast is 0.136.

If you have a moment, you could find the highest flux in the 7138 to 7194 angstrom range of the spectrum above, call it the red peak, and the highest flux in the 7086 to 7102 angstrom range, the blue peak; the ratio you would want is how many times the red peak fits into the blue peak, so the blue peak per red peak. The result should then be 1.03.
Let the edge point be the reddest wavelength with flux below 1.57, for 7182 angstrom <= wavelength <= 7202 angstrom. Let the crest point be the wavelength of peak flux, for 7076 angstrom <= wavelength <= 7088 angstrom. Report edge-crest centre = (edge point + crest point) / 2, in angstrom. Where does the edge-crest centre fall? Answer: 7141 angstrom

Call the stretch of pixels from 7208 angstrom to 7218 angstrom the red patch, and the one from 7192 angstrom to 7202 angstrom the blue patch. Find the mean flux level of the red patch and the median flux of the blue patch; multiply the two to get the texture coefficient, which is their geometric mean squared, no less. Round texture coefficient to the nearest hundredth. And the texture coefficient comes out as 2.28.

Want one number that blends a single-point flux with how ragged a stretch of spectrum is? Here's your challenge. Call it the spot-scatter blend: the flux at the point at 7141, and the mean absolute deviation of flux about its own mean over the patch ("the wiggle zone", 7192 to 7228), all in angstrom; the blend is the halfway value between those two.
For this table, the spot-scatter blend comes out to 0.93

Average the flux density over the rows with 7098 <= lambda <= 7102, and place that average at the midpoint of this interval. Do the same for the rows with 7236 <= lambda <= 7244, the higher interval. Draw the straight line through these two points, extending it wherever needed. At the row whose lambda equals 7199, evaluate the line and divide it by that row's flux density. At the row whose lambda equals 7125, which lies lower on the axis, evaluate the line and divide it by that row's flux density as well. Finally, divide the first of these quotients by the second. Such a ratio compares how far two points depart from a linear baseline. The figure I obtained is 1.03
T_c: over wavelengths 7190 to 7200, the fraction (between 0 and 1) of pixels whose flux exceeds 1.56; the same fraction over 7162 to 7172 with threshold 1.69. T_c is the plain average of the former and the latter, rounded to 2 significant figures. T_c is 0.30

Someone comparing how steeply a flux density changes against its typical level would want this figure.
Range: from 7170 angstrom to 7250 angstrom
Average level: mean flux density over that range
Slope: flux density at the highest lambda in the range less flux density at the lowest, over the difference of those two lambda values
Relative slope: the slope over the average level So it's 0.0011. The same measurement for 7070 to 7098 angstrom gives -0.0019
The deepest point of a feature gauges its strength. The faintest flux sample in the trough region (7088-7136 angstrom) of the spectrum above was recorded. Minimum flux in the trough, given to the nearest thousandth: 1.576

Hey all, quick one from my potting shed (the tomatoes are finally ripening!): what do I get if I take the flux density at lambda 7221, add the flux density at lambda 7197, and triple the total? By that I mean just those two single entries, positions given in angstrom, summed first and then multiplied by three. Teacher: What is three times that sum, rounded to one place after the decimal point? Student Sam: 10.3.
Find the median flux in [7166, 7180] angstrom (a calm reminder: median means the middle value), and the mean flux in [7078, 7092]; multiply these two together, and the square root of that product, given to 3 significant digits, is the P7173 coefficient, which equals 1.54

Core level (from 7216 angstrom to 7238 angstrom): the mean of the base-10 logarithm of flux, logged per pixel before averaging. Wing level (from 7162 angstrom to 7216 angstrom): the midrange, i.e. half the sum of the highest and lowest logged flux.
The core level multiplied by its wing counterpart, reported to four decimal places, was 0.0340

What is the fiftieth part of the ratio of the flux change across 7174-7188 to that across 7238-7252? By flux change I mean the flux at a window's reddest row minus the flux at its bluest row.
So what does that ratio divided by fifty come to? -0.25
